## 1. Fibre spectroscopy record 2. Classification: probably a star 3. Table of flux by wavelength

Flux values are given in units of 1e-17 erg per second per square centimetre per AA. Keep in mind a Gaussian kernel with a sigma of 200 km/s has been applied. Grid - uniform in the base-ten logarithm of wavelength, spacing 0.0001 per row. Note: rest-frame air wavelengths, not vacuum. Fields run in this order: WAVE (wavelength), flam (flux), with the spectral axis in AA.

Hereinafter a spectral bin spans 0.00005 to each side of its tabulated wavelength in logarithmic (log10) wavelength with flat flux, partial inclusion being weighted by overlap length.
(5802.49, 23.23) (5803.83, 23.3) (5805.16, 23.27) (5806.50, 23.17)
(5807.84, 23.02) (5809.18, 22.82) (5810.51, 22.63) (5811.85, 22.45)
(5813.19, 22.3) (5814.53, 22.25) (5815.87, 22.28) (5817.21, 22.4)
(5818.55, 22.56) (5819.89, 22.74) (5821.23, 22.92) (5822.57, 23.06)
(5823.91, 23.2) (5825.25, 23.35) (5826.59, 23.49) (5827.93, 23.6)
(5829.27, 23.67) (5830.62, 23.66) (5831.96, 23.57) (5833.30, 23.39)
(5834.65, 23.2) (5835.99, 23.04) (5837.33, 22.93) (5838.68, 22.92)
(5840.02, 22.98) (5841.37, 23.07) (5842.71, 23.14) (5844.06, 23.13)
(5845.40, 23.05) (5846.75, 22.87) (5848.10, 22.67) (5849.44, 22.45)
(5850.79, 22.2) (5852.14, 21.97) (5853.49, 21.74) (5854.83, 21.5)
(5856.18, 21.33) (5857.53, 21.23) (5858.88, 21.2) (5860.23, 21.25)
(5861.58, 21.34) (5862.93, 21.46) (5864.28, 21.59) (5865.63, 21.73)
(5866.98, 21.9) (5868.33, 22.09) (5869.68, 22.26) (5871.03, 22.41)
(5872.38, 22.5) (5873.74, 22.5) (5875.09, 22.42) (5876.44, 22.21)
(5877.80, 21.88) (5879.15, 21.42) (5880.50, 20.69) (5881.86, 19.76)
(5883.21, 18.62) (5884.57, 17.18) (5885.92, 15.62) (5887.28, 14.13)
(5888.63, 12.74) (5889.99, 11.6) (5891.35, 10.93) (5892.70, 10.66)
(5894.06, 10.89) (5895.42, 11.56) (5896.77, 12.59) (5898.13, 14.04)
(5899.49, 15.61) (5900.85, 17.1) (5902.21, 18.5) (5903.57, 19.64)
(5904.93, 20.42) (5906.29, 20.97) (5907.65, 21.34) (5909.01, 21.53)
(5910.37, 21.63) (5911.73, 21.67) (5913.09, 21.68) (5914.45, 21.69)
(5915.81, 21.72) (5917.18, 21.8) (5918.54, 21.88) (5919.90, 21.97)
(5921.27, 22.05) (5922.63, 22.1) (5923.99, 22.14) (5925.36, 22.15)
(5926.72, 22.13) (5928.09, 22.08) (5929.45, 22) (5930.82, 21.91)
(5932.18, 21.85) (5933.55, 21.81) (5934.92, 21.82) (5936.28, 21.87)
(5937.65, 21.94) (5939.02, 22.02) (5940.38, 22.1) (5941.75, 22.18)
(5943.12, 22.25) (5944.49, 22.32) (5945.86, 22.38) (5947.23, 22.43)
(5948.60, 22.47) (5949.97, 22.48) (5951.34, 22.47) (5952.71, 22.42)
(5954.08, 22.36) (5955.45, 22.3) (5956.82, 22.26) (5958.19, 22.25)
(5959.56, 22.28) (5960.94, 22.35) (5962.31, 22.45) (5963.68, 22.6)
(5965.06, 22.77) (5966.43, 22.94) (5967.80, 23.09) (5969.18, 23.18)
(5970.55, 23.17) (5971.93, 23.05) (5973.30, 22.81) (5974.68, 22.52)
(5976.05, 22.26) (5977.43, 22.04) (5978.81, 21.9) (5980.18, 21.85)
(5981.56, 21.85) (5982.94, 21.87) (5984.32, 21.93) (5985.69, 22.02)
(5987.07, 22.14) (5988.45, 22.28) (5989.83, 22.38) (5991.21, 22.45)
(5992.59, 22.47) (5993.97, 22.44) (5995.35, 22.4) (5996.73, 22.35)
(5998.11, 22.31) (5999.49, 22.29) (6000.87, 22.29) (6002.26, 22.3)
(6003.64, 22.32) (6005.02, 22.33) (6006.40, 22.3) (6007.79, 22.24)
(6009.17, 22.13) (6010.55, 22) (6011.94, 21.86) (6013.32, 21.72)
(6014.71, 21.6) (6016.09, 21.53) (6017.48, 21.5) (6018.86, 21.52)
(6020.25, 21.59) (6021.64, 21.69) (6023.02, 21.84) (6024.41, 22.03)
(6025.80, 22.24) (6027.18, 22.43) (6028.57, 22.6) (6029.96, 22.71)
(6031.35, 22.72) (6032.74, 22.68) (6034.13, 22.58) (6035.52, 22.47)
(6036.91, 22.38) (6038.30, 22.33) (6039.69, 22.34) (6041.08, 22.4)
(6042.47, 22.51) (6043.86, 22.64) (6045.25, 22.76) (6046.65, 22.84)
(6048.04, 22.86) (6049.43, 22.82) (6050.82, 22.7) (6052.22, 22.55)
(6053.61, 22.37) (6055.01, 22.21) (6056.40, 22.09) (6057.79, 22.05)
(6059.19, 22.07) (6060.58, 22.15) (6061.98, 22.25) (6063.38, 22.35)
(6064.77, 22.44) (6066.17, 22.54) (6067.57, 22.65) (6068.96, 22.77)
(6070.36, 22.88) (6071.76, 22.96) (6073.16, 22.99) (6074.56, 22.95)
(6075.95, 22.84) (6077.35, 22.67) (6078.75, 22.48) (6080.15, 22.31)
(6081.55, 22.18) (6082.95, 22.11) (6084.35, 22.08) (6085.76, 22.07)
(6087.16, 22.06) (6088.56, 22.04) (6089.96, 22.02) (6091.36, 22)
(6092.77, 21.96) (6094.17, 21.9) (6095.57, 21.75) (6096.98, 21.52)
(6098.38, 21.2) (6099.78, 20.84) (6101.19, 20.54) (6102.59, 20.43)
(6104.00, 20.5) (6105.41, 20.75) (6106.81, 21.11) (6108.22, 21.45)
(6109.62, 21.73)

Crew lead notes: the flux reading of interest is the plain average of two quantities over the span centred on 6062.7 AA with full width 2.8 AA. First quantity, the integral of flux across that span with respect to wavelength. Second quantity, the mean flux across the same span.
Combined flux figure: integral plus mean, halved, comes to 42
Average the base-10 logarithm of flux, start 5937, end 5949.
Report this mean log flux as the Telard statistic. 1.347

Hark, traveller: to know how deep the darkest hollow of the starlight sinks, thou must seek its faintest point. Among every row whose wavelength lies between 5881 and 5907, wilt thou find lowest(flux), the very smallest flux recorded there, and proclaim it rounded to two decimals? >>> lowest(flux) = 10.66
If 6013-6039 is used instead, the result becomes 21.50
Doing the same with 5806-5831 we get 22.25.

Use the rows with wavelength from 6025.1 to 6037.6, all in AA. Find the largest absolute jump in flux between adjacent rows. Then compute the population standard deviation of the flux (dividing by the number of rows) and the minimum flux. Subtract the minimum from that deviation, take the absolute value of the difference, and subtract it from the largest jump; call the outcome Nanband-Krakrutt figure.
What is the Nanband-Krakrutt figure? -21.9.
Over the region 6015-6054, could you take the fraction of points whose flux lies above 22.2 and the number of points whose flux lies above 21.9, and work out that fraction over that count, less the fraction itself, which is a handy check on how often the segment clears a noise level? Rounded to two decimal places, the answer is -0.72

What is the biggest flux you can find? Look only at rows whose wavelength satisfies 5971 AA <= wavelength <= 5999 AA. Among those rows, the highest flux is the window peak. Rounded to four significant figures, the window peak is 23.05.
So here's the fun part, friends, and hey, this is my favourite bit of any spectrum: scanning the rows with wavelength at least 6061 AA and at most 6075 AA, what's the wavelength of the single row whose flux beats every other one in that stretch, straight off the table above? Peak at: 6073.16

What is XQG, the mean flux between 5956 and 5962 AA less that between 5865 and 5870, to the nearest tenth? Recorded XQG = 0.3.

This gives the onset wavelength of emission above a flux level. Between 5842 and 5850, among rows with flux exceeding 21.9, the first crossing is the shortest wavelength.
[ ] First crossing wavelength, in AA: 5842.71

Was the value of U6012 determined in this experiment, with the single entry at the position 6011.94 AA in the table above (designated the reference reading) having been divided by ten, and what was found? 2.19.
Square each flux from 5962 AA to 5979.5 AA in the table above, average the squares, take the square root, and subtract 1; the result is 21.7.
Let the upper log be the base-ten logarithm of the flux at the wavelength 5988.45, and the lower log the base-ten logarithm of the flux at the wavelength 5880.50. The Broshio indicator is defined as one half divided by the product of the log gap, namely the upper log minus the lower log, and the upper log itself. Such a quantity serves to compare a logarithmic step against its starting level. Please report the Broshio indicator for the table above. 12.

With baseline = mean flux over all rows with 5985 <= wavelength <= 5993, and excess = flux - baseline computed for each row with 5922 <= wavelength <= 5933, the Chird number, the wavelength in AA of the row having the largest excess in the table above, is 5925.36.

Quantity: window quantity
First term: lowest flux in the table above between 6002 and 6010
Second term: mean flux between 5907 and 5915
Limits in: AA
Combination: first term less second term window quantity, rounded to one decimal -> 0.5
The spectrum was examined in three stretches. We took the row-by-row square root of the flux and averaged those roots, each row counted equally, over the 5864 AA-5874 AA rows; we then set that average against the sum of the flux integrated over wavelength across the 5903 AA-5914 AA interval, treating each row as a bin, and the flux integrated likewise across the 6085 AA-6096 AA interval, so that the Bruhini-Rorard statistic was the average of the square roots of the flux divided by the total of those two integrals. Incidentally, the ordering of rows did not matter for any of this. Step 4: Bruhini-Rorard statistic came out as 0.0099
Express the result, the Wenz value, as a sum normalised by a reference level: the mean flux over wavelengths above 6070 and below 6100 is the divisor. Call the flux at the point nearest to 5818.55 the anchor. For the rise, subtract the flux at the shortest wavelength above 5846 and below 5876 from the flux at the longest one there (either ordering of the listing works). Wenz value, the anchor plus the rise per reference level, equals 1.00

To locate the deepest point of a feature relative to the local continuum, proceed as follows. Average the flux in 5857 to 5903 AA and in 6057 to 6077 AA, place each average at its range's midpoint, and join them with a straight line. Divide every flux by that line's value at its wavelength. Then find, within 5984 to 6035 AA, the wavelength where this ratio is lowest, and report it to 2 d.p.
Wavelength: 6018.86 AA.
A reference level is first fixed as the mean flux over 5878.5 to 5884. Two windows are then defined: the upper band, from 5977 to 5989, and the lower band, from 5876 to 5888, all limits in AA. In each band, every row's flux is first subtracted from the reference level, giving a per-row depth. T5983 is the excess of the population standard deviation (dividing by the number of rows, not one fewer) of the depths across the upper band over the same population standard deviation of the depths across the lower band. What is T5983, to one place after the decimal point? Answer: -2.6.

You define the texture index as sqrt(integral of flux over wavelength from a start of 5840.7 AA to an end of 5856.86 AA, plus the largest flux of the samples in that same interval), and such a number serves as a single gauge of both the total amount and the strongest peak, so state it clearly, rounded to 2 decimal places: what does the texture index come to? 19.64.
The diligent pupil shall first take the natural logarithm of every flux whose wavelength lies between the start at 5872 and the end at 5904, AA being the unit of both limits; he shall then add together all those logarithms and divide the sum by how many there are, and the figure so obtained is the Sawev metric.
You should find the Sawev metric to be 2.79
